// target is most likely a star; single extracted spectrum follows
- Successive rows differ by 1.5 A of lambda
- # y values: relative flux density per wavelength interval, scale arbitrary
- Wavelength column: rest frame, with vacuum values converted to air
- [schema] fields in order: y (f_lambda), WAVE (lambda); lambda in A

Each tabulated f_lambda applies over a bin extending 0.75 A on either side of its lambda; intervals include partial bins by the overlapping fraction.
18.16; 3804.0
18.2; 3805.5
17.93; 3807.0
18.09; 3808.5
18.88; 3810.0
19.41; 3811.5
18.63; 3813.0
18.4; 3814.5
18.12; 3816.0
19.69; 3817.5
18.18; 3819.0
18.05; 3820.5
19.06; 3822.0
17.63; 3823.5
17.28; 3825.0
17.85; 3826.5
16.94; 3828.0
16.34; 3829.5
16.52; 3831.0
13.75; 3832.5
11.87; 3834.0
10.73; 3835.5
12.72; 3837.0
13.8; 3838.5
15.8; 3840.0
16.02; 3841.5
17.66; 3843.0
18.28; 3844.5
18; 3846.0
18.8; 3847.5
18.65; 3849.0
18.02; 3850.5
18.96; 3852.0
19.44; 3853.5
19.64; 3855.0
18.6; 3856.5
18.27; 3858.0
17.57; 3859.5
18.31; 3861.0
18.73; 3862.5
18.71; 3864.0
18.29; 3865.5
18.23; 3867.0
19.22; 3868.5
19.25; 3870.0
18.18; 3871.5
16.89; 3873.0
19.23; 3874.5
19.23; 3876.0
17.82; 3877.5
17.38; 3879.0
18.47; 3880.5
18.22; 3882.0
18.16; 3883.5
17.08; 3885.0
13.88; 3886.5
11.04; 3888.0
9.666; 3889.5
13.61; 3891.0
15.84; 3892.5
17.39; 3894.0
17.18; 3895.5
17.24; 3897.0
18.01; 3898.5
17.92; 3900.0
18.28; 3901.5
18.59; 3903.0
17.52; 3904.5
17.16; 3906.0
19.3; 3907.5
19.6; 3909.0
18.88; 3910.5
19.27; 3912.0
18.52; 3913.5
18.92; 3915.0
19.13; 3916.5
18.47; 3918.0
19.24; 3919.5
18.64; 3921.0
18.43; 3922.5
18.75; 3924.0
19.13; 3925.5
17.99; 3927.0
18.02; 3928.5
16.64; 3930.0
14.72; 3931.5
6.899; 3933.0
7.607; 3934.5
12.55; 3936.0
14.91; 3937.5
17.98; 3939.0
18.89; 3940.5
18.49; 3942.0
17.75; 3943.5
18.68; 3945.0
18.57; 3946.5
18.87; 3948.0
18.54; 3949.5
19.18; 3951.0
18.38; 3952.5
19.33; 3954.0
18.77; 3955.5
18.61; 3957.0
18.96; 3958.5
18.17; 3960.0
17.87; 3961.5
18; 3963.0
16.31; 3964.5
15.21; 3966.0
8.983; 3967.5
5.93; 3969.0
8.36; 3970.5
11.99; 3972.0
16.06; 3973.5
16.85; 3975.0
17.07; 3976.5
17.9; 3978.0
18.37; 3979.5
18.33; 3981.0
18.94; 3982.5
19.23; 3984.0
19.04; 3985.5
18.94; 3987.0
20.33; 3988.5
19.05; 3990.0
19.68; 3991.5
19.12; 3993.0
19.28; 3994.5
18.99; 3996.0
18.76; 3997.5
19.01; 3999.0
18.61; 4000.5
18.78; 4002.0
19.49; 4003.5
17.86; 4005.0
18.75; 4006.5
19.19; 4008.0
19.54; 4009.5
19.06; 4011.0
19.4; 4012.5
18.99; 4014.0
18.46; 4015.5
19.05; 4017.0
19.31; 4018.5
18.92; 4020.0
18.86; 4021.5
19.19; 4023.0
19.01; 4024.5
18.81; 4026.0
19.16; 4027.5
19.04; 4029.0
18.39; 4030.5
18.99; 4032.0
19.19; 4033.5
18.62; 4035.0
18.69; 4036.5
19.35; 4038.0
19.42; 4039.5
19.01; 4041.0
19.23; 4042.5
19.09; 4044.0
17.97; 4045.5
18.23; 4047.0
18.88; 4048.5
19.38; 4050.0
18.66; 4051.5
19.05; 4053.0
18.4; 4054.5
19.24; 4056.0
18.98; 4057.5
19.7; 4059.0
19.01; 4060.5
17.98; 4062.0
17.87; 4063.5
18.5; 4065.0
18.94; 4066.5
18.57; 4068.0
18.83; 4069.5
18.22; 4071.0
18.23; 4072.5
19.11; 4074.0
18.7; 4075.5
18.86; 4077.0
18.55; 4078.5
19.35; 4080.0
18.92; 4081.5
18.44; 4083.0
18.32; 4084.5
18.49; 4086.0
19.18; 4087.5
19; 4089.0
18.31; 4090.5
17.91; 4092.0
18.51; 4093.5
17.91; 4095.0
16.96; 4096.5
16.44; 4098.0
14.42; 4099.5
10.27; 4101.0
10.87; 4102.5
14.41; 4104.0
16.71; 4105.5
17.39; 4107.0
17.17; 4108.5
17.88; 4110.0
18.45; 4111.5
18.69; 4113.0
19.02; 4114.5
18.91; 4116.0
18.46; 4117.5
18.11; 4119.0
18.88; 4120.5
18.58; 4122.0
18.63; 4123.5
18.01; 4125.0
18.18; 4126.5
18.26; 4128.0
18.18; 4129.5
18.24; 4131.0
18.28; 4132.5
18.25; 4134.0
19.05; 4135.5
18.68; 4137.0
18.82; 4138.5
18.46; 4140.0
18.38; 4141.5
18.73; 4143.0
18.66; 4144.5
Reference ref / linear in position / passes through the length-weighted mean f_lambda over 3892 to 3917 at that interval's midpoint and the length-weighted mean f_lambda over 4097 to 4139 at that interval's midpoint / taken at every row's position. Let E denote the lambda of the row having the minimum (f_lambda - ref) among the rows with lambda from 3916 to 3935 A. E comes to 3933.0 A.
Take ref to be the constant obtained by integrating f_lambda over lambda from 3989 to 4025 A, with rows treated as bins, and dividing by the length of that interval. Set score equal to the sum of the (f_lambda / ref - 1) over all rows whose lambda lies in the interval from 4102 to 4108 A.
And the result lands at -0.88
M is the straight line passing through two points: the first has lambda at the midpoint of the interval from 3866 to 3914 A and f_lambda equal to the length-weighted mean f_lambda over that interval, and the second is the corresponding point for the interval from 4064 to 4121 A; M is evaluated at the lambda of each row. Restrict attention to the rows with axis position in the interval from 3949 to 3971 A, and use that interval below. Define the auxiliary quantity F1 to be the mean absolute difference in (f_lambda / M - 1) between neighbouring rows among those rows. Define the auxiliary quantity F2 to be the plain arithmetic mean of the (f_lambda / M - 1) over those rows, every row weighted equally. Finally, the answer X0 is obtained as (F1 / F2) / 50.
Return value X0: -0.02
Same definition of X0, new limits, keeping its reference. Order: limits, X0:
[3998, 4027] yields 0.01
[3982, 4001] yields 0.01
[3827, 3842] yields -0.01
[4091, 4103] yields -0.01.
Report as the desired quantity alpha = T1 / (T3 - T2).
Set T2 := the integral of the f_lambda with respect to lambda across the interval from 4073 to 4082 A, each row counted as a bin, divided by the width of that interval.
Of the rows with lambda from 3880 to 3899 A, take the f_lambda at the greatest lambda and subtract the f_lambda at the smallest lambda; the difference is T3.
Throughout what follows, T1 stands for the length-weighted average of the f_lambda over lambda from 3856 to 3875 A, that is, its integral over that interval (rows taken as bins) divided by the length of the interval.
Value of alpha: -0.95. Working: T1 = 18.4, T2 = 18.9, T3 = -0.46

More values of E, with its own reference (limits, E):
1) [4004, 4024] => 4005.0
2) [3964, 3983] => 3969.0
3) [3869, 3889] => 3888.0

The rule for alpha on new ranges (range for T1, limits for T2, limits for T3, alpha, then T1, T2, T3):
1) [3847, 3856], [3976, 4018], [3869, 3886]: -0.90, 18.9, 18.9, -2.17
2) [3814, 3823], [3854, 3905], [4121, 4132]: -1.05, 18.6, 17.4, -0.34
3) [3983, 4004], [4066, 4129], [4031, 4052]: -1.06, 19.2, 17.8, -0.33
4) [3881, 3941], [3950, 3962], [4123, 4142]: -0.88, 16.7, 18.7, -0.25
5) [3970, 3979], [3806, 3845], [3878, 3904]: -0.96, 15.0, 16.8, 1.21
